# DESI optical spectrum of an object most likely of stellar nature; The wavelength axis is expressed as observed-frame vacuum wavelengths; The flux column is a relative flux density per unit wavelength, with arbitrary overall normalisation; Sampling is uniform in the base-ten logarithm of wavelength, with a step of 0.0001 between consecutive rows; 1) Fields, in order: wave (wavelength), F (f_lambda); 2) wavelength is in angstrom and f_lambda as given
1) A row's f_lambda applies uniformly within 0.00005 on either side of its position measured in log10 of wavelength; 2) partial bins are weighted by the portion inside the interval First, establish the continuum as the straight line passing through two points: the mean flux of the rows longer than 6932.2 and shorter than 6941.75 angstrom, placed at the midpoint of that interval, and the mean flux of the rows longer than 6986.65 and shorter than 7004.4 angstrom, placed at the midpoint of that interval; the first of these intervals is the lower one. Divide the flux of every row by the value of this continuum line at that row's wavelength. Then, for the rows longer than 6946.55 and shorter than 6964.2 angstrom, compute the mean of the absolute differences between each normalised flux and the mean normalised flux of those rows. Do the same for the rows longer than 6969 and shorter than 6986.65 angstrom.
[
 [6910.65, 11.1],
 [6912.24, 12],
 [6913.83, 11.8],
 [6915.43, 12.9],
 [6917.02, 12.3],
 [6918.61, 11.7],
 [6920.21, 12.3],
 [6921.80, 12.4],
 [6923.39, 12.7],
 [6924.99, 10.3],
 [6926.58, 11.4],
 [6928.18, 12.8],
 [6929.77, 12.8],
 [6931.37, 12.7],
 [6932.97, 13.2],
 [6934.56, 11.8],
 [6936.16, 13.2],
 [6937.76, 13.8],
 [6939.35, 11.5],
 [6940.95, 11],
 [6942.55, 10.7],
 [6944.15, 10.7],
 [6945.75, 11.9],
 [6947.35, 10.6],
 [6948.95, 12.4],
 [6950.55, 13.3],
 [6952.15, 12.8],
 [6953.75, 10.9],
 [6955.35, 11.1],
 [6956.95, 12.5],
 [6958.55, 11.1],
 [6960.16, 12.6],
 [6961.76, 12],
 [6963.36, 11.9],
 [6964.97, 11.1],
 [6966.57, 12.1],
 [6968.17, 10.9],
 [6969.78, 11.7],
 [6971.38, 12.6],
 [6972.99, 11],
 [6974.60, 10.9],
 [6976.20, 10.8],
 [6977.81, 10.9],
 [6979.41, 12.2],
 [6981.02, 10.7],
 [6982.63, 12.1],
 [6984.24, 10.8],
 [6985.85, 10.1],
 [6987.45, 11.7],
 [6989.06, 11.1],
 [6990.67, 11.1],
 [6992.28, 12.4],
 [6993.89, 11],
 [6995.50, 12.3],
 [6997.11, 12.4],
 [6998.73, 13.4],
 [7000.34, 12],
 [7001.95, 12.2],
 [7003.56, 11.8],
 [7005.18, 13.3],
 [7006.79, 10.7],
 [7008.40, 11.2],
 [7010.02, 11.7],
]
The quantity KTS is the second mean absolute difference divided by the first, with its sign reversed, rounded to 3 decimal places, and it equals -0.882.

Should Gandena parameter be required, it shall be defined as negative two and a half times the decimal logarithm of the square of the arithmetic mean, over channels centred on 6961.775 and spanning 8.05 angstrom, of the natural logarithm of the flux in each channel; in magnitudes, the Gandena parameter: -1.96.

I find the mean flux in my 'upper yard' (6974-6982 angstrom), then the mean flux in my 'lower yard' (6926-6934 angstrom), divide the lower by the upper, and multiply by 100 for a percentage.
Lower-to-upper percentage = 113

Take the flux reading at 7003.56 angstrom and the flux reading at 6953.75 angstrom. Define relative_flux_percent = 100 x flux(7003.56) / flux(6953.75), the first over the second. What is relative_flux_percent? 108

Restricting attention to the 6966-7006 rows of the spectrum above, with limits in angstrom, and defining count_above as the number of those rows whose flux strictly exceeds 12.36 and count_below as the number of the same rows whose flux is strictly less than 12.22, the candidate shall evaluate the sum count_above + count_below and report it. 24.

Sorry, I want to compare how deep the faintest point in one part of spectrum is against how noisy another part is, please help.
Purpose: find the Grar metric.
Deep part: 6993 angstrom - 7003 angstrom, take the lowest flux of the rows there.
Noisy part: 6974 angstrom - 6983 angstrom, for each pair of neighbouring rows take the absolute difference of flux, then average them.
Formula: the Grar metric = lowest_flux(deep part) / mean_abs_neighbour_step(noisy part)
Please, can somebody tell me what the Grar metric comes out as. 12.5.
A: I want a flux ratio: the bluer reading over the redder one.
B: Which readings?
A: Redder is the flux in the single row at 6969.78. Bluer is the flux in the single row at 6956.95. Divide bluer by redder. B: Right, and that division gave 1.07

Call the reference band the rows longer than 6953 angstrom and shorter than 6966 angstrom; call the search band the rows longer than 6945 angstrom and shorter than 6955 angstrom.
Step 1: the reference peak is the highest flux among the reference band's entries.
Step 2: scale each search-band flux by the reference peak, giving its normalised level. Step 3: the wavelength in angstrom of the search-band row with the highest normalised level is 6950.55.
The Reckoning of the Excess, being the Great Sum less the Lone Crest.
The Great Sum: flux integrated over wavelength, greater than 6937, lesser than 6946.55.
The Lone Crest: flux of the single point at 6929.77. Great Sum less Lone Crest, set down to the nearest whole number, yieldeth 98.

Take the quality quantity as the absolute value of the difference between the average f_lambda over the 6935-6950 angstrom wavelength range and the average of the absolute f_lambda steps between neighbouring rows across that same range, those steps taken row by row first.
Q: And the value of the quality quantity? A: 10.8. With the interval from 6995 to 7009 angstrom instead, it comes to 11.2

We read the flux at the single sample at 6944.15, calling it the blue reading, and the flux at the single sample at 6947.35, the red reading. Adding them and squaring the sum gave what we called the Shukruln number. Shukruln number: 454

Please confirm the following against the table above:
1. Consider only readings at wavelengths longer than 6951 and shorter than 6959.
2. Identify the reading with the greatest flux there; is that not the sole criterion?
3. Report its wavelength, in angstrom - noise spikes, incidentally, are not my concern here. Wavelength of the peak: 6952.15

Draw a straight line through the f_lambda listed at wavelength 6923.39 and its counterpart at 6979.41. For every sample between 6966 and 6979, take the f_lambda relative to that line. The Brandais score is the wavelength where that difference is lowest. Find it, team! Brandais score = 6976.20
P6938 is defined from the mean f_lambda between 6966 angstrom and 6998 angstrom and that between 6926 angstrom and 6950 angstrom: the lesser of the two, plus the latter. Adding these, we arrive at 23.5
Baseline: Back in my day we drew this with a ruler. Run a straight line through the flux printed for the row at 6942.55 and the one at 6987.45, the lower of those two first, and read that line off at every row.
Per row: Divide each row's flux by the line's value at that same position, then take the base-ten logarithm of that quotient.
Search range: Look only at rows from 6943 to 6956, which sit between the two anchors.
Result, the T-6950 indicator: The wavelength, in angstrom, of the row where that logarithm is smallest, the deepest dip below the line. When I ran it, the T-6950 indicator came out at 6947.35 angstrom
